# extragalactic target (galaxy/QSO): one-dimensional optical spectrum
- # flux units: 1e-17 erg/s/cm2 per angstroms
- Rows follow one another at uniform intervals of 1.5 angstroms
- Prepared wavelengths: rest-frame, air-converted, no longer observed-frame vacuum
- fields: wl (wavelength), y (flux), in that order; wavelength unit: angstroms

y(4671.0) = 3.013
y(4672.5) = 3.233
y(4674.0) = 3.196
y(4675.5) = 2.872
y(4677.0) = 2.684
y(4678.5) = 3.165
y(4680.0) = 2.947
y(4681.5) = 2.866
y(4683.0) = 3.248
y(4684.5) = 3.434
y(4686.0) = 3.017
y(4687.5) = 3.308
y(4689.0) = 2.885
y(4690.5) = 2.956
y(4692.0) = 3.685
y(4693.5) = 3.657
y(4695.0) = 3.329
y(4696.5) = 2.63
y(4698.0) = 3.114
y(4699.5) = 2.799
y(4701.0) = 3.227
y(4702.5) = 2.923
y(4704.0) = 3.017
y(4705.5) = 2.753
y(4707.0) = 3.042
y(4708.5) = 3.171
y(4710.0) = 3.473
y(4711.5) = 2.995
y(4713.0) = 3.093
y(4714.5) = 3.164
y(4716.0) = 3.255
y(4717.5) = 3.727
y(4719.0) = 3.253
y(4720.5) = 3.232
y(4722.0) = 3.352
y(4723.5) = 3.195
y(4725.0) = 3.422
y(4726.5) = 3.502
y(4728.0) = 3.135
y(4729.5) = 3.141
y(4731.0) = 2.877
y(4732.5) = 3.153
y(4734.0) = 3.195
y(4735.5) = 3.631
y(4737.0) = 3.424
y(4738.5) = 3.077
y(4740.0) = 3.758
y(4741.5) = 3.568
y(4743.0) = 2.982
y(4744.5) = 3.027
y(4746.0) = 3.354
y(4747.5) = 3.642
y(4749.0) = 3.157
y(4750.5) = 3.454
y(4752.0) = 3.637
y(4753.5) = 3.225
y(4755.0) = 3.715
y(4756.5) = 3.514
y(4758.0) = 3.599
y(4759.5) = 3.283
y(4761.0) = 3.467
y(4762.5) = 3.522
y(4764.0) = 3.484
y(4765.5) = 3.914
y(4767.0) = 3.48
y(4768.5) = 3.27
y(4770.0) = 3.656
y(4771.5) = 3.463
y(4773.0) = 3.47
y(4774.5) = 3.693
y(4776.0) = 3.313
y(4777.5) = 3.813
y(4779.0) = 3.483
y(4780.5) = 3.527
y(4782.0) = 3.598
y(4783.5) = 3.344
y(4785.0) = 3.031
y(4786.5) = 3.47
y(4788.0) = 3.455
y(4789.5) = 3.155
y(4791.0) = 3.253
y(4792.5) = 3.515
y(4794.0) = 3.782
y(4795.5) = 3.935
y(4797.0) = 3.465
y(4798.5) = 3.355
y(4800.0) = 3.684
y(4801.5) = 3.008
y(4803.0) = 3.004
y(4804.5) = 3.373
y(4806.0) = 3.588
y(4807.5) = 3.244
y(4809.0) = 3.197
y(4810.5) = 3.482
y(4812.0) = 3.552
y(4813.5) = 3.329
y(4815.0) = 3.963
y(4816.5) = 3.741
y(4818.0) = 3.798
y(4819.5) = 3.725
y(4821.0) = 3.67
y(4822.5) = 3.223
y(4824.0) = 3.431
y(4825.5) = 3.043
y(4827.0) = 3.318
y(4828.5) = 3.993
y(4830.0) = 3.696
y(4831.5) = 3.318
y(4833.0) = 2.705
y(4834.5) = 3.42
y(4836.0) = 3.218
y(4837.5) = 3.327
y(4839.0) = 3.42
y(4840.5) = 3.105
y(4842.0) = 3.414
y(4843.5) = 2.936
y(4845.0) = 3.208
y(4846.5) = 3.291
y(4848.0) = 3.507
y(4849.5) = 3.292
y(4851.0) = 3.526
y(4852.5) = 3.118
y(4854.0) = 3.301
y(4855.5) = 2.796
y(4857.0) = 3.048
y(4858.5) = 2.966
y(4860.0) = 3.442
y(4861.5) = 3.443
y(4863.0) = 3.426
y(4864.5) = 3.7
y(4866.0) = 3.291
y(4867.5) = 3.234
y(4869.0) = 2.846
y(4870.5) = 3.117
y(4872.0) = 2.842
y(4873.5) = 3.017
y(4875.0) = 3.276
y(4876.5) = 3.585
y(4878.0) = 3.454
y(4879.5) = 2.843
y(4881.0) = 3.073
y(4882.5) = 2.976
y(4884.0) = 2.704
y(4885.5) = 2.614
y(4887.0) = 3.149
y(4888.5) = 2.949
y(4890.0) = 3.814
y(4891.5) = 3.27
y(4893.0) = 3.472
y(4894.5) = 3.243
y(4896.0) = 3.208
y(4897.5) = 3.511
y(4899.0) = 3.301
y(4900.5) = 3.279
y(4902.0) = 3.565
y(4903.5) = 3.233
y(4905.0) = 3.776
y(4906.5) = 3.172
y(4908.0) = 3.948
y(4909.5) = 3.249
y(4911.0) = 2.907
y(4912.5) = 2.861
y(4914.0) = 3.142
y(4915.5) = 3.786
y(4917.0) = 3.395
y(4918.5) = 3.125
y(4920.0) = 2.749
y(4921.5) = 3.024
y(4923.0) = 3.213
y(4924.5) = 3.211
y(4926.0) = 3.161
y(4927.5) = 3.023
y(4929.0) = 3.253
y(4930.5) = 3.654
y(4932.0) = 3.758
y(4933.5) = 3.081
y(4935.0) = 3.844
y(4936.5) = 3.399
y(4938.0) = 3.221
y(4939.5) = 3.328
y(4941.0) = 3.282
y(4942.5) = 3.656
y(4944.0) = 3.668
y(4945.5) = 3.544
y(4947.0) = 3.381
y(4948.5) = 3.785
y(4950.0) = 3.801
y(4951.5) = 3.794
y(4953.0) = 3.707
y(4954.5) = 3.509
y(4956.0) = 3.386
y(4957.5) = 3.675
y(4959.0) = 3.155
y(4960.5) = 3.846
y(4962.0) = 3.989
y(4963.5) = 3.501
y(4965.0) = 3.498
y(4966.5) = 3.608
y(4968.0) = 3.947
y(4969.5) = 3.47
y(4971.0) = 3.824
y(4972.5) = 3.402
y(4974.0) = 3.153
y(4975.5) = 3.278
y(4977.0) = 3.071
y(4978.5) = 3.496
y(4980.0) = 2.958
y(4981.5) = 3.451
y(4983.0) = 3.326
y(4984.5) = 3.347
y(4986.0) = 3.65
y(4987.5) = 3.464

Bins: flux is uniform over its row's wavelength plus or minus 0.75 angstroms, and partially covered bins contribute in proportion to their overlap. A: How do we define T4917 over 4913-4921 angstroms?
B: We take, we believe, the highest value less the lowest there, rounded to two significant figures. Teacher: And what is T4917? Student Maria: 1.0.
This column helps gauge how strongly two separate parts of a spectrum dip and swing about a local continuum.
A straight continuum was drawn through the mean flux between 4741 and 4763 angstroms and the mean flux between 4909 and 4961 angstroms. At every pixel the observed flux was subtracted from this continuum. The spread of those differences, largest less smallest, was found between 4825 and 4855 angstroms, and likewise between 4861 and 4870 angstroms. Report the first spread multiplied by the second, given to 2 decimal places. 1.10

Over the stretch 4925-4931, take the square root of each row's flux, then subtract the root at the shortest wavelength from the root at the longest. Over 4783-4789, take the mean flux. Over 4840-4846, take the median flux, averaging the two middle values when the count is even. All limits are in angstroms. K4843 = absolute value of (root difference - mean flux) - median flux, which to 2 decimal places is 0.03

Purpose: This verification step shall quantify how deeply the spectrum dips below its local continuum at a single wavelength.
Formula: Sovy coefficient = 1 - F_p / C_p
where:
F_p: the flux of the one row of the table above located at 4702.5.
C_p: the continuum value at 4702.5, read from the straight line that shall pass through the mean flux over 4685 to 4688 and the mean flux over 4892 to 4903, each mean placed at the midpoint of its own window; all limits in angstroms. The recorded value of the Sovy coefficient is 0.08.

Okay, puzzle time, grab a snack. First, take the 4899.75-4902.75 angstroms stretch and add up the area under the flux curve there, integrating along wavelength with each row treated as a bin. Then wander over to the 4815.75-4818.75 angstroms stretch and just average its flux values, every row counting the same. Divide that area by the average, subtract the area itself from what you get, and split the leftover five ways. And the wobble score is -1.51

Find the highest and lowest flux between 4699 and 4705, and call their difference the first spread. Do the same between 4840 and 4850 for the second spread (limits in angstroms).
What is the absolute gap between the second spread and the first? 0.14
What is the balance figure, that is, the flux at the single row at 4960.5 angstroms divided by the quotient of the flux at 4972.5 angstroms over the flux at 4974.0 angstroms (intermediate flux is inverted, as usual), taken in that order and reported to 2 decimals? 3.56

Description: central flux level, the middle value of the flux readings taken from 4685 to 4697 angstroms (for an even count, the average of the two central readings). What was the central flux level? 3.2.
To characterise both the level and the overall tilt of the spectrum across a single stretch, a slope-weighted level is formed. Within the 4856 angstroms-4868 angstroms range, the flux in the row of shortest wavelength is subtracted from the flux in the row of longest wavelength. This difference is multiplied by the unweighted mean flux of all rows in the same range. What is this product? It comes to 0.6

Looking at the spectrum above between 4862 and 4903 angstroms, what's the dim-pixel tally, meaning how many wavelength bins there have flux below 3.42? 19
